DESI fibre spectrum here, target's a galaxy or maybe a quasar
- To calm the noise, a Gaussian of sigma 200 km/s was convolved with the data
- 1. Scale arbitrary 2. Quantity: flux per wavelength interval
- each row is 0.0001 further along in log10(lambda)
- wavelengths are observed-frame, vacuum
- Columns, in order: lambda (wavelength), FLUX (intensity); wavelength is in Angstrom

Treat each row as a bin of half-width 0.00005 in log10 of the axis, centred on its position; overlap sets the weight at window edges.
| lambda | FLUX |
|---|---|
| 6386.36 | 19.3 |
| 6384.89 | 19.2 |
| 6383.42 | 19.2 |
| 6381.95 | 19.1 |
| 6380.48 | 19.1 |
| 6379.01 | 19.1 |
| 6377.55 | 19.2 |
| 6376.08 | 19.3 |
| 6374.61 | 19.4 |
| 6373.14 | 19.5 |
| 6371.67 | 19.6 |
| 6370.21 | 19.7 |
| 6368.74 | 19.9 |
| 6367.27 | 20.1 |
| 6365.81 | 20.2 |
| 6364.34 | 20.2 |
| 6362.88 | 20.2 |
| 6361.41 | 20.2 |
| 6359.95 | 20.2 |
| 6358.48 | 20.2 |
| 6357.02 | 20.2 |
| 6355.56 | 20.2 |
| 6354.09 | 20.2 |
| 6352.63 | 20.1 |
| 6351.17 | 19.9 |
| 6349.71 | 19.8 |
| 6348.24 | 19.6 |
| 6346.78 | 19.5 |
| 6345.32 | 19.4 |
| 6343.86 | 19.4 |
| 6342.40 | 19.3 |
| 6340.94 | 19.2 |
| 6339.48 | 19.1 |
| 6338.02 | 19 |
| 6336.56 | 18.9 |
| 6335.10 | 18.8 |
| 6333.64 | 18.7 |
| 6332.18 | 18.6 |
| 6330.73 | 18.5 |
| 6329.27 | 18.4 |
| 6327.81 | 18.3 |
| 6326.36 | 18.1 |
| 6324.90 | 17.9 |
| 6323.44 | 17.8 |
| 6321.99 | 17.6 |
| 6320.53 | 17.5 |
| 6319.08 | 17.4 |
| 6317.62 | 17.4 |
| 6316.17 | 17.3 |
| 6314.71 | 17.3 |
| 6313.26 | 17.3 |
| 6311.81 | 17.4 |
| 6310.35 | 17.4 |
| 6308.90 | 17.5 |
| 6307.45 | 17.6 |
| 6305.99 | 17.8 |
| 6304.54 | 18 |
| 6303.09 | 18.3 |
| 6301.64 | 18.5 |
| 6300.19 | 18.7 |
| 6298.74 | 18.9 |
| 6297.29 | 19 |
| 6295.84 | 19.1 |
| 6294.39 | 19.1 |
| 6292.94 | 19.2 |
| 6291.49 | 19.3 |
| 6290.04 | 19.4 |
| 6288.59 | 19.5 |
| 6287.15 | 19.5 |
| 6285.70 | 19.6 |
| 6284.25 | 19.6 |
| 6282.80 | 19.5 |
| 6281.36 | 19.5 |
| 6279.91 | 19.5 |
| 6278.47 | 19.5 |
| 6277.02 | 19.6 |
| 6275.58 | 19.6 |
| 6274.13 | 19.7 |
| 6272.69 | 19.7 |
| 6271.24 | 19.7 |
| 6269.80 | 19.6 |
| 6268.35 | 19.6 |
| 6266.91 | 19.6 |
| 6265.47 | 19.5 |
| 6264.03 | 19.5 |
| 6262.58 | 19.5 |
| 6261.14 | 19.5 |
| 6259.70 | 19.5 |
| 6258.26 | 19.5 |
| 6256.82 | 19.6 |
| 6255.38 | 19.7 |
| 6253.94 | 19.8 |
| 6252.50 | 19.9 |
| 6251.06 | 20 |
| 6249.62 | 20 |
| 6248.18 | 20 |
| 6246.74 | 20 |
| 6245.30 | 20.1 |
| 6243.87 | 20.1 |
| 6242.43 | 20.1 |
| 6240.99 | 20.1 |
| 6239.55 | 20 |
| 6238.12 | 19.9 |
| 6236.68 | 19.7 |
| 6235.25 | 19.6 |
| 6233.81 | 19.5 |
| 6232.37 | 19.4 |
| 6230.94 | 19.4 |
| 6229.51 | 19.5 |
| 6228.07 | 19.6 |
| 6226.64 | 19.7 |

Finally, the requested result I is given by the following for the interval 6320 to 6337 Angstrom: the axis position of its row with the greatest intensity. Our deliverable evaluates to 6336.56 Angstrom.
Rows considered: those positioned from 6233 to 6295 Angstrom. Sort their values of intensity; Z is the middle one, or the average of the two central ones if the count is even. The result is 19.6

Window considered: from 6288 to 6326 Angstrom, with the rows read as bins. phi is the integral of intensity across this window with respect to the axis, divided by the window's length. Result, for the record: 18.2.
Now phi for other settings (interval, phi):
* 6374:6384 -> 19.2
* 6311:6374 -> 19.0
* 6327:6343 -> 18.8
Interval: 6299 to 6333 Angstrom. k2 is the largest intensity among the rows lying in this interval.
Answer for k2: 18.7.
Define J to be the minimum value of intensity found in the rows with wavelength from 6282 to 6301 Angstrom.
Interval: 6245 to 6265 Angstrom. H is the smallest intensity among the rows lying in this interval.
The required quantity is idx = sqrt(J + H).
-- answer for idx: 6.18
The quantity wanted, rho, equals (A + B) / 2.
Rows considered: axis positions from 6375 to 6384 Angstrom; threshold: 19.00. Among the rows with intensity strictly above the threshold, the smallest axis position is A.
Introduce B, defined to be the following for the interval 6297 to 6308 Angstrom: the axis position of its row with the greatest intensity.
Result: 6336.7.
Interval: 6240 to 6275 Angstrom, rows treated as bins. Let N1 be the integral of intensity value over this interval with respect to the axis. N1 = 692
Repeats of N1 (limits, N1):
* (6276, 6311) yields 662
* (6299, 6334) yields 626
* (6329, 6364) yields 683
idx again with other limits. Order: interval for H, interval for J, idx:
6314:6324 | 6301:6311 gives 5.89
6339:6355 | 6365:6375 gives 6.20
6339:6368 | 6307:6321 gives 6.03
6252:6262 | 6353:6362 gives 6.30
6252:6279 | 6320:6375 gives 6.08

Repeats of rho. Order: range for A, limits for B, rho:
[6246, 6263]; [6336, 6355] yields 6300.4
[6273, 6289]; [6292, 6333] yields 6283.5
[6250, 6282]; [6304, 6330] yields 6290.2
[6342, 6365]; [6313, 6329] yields 6335.1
